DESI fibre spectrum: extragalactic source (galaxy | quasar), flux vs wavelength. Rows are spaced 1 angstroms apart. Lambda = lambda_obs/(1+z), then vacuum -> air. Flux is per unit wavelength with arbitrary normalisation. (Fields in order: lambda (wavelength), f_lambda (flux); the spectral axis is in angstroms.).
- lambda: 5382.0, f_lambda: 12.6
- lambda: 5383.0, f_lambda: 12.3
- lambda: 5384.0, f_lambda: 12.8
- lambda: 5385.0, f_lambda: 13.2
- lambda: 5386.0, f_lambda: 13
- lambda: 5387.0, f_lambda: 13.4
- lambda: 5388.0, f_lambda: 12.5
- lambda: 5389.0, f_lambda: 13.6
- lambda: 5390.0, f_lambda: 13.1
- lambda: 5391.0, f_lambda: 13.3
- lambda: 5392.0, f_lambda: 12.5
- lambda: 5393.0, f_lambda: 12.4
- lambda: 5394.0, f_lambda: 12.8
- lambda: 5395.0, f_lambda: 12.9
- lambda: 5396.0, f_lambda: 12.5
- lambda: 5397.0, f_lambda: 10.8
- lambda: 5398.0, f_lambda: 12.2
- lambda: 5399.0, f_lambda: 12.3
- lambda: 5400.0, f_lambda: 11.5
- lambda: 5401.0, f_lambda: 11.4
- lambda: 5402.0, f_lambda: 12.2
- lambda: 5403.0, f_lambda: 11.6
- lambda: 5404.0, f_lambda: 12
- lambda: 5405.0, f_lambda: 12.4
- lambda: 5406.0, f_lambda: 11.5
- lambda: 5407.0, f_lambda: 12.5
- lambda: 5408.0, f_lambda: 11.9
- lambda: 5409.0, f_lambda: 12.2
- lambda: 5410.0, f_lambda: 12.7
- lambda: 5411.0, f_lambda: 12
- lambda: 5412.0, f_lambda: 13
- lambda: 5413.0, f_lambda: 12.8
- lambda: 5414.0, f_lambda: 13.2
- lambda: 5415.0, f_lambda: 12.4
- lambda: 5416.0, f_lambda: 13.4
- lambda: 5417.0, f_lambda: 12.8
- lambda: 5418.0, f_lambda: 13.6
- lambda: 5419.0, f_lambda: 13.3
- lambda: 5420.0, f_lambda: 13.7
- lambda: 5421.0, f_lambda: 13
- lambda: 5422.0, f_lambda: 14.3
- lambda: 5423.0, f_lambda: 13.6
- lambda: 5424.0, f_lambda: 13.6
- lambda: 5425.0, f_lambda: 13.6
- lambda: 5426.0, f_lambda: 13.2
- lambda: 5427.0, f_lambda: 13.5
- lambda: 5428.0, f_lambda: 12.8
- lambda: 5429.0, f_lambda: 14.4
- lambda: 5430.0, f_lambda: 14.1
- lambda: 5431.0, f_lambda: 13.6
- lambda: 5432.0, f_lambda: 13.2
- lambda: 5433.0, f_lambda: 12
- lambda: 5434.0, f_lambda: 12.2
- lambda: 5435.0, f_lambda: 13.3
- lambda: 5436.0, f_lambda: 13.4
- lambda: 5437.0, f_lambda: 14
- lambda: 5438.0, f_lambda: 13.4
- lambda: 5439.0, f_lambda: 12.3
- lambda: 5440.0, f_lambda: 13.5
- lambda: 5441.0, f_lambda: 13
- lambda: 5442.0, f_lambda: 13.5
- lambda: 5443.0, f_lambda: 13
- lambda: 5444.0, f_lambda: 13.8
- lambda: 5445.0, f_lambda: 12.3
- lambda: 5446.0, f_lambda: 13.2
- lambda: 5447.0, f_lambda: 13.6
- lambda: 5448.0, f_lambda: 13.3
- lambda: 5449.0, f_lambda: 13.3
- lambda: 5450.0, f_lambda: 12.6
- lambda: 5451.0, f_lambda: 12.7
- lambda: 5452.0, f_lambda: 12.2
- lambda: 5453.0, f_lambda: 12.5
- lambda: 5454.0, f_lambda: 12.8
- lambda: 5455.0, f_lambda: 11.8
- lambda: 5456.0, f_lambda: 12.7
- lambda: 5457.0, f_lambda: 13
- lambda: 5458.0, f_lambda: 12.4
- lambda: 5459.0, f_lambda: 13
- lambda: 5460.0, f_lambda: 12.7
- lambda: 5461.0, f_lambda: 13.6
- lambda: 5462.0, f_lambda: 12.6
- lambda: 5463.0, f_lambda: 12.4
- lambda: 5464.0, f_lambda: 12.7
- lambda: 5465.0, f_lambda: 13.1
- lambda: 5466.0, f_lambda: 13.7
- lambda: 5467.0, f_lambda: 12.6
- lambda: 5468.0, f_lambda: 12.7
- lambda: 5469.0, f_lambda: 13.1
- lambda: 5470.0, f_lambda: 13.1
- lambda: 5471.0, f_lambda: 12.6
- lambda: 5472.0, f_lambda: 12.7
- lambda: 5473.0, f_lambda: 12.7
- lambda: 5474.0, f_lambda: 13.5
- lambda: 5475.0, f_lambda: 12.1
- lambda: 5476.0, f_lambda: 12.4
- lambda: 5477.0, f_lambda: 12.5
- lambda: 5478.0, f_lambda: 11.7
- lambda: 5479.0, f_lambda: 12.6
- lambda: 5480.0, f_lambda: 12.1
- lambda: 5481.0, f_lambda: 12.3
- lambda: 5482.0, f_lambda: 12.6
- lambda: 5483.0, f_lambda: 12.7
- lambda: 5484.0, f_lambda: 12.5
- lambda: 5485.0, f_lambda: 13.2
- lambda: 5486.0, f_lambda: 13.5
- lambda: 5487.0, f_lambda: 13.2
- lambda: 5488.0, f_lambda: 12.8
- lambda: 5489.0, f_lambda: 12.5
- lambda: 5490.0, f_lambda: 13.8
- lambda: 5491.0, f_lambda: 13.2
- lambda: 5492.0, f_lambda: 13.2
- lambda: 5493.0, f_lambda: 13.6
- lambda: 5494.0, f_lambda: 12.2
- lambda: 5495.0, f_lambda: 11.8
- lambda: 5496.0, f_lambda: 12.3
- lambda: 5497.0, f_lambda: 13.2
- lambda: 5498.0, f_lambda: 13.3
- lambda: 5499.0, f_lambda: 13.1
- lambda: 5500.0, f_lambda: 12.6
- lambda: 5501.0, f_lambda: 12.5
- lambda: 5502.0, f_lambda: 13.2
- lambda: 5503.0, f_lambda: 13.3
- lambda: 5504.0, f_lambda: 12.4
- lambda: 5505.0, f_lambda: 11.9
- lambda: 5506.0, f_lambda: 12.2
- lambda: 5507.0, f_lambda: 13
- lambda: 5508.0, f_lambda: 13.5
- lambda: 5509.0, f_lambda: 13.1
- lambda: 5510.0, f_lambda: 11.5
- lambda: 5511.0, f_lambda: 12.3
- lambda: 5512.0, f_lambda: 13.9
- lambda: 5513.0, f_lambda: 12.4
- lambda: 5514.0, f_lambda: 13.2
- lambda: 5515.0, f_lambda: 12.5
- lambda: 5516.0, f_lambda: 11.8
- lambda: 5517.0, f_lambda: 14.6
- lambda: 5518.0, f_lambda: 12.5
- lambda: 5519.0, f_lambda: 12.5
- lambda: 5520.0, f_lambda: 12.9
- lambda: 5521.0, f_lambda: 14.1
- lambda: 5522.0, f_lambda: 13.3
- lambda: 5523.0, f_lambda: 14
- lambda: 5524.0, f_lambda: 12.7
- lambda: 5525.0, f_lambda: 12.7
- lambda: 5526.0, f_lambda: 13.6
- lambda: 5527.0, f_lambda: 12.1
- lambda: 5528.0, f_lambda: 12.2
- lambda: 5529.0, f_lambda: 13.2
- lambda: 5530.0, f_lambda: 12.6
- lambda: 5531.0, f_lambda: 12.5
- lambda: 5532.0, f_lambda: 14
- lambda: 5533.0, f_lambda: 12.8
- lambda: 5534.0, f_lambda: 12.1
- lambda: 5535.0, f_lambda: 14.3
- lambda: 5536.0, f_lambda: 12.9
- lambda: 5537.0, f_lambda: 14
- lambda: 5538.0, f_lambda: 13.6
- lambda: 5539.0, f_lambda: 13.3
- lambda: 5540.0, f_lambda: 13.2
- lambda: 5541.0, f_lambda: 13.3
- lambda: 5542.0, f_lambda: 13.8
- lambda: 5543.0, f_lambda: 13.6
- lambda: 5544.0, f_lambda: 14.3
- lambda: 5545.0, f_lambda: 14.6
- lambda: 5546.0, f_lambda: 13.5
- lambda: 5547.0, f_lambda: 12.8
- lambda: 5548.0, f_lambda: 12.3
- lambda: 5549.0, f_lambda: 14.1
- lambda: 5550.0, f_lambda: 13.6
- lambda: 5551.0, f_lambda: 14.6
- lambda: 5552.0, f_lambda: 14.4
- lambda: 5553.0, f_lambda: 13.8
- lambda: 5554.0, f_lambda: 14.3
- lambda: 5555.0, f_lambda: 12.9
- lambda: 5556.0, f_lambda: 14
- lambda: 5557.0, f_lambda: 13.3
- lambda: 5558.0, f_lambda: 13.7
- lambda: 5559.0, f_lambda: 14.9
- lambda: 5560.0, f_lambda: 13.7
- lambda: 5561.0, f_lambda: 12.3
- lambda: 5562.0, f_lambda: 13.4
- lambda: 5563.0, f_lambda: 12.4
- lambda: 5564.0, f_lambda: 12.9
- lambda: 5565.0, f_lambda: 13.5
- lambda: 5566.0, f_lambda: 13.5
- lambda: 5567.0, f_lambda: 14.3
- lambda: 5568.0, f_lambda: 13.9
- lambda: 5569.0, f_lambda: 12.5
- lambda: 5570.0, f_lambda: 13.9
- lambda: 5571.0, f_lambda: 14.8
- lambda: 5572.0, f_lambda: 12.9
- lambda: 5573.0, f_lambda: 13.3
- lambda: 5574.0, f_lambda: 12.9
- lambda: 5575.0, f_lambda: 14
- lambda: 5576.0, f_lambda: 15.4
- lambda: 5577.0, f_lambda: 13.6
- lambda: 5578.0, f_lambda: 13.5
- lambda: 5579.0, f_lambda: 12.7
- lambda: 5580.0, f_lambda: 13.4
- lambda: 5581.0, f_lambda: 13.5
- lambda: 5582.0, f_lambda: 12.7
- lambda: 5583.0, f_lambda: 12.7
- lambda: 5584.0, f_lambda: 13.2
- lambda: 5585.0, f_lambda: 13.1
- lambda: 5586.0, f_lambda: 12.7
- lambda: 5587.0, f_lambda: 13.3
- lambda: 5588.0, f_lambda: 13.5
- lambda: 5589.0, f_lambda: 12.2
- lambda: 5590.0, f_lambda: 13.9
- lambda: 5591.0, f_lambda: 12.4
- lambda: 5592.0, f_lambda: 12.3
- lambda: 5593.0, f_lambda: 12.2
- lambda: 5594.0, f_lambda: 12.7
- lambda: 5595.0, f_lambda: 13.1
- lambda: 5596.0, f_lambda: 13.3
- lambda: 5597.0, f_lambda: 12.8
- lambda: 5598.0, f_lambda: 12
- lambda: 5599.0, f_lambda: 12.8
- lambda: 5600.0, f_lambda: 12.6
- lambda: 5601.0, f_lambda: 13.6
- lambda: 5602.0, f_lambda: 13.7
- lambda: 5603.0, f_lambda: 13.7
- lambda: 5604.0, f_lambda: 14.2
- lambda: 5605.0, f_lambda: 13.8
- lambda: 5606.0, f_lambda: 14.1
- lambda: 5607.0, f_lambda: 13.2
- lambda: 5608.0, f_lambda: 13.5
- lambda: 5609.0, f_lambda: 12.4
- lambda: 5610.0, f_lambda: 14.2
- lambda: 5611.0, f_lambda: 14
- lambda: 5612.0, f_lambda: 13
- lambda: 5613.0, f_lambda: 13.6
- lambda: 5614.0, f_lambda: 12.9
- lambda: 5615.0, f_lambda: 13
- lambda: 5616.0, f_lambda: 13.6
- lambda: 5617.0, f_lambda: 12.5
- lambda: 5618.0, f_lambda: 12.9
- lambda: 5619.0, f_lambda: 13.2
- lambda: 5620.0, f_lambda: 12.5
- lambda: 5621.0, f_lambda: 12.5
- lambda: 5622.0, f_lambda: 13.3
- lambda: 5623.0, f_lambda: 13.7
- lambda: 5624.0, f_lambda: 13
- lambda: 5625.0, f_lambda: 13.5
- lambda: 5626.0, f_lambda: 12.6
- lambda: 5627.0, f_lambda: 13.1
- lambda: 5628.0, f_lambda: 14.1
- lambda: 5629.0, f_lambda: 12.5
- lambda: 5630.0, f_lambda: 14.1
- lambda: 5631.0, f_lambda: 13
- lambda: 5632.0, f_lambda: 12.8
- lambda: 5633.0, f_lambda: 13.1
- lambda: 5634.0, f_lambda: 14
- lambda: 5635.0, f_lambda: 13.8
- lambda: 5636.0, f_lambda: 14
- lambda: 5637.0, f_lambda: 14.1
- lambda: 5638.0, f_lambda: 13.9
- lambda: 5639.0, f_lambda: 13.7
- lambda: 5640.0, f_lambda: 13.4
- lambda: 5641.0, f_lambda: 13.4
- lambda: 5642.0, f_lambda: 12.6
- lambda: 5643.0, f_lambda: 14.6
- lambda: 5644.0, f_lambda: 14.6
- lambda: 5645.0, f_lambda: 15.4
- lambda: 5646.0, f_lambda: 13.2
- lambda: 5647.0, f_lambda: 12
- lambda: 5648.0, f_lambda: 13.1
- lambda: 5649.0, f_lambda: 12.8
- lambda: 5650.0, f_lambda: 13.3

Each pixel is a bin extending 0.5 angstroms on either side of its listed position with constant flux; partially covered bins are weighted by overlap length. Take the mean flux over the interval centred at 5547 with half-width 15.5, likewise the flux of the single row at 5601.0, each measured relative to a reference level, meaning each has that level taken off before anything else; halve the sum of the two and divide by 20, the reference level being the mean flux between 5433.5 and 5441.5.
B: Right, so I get 0.02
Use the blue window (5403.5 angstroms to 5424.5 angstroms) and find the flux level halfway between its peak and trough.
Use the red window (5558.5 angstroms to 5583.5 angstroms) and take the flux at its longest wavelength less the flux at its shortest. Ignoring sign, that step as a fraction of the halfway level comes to 0.17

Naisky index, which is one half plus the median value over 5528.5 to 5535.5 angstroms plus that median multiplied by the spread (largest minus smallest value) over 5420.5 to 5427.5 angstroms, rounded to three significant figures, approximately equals 29.9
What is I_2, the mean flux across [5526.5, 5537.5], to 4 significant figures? 12.97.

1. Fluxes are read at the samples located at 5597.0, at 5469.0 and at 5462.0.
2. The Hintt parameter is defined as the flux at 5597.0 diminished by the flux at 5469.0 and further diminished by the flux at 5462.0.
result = -12.9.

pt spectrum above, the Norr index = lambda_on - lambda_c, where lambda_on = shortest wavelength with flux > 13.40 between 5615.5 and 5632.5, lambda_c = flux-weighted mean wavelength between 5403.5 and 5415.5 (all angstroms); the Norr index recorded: 206.4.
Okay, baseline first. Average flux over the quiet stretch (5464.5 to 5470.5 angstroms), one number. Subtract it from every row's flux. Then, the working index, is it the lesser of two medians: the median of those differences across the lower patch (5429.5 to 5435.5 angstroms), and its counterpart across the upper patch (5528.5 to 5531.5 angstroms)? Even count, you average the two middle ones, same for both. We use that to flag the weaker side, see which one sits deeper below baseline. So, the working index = -0.450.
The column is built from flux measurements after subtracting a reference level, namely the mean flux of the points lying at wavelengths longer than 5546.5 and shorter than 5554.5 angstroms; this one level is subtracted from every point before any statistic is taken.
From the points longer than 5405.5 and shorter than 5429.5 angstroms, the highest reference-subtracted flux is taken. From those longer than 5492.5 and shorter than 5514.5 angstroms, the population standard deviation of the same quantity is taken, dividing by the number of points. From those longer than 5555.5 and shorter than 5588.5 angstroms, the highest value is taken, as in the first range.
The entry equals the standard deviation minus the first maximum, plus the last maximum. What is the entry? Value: 1.6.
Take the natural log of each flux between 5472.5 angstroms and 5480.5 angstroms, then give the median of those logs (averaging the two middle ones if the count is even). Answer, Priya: 2.52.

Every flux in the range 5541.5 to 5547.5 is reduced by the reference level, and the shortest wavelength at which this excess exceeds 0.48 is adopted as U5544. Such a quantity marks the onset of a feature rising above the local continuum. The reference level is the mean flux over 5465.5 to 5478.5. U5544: 5542.0 angstroms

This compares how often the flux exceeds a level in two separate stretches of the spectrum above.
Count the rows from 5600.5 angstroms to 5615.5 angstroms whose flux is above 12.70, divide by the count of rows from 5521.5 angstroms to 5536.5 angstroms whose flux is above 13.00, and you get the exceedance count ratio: 2.33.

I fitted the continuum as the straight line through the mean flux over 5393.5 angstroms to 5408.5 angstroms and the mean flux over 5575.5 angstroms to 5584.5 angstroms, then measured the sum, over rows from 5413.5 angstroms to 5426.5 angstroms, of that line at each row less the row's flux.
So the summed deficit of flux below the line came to -15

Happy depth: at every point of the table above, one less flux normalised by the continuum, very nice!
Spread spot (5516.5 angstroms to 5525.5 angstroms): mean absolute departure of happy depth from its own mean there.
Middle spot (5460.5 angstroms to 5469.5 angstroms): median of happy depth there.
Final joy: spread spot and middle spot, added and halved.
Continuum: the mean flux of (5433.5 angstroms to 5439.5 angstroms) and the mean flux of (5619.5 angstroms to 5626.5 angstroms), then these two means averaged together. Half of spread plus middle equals 0.039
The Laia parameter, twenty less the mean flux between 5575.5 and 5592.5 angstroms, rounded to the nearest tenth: 6.8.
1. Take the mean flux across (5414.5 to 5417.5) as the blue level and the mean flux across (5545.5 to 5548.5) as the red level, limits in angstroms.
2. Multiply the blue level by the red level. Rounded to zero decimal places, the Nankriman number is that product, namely 166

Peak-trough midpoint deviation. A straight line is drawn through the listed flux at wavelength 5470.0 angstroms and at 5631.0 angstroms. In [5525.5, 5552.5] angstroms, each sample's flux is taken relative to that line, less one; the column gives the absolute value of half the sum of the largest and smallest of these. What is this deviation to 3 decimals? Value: 0.022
